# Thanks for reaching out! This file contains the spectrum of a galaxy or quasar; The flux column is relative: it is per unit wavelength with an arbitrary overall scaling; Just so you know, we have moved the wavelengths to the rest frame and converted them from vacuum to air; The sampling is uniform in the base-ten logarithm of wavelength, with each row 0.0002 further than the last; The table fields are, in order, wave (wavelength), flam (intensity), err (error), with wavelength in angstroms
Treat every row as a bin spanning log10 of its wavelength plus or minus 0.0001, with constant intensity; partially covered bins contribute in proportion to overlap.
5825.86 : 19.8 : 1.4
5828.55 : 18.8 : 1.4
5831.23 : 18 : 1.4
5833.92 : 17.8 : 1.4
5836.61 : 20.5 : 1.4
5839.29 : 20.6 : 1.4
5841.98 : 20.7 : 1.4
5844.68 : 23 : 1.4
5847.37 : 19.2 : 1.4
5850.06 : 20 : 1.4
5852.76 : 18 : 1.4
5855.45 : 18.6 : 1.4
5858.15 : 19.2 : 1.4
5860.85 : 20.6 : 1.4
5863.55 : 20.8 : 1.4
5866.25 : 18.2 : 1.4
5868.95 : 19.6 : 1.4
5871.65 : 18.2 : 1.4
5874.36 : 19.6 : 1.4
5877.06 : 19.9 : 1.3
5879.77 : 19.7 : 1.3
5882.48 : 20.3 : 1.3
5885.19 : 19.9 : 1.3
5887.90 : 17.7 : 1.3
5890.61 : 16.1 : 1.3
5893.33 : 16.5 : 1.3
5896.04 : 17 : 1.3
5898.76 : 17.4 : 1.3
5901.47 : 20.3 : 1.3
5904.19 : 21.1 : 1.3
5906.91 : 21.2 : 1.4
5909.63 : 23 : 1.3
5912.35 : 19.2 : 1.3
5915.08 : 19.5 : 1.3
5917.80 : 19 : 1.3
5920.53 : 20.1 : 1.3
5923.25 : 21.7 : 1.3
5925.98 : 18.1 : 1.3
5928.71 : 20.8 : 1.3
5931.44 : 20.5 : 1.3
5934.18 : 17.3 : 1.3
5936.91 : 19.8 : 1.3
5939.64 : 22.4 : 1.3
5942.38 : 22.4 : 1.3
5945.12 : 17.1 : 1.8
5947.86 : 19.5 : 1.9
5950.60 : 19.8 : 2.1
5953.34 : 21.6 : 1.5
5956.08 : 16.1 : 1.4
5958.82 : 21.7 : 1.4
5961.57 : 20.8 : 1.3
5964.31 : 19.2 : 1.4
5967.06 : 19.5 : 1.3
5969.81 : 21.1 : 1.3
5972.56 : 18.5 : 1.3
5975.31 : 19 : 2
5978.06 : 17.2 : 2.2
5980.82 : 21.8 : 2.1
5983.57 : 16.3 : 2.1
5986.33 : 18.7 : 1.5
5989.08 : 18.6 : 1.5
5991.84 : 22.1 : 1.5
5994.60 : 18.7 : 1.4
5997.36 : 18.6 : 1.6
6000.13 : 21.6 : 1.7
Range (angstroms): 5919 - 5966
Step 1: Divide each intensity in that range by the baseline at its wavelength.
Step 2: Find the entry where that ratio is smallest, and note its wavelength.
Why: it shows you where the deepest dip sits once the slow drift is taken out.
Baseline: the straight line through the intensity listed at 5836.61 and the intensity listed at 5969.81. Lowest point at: 5956.08 angstroms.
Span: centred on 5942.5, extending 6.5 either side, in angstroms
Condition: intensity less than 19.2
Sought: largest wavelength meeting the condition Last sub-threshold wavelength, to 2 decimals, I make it 5945.12 angstroms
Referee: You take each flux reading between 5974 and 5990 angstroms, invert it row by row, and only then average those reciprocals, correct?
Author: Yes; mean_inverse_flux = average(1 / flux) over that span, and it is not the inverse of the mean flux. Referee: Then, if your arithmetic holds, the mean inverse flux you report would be 0.0542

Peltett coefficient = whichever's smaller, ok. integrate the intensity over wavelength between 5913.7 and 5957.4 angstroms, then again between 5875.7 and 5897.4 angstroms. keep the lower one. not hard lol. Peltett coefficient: 399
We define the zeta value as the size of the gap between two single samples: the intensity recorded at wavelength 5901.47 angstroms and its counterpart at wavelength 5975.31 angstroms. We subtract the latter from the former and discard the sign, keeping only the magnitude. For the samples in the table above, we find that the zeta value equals 1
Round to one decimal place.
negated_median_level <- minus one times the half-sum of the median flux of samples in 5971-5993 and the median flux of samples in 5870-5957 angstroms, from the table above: -19.2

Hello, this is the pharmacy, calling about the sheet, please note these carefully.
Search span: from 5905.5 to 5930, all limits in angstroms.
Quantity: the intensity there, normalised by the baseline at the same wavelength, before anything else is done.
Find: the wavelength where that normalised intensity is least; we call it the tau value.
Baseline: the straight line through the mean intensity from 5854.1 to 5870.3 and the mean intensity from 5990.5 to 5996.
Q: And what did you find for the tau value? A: 5925.98 angstroms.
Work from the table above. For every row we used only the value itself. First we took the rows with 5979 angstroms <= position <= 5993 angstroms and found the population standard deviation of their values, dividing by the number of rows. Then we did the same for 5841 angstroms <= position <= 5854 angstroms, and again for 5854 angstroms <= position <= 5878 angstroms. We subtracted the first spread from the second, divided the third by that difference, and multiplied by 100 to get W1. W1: -177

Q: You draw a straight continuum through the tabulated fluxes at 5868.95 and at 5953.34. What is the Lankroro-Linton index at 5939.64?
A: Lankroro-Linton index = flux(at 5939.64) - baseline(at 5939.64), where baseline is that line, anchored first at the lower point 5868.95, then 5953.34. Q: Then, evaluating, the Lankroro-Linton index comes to 1.1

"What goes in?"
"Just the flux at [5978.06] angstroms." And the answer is 17.2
